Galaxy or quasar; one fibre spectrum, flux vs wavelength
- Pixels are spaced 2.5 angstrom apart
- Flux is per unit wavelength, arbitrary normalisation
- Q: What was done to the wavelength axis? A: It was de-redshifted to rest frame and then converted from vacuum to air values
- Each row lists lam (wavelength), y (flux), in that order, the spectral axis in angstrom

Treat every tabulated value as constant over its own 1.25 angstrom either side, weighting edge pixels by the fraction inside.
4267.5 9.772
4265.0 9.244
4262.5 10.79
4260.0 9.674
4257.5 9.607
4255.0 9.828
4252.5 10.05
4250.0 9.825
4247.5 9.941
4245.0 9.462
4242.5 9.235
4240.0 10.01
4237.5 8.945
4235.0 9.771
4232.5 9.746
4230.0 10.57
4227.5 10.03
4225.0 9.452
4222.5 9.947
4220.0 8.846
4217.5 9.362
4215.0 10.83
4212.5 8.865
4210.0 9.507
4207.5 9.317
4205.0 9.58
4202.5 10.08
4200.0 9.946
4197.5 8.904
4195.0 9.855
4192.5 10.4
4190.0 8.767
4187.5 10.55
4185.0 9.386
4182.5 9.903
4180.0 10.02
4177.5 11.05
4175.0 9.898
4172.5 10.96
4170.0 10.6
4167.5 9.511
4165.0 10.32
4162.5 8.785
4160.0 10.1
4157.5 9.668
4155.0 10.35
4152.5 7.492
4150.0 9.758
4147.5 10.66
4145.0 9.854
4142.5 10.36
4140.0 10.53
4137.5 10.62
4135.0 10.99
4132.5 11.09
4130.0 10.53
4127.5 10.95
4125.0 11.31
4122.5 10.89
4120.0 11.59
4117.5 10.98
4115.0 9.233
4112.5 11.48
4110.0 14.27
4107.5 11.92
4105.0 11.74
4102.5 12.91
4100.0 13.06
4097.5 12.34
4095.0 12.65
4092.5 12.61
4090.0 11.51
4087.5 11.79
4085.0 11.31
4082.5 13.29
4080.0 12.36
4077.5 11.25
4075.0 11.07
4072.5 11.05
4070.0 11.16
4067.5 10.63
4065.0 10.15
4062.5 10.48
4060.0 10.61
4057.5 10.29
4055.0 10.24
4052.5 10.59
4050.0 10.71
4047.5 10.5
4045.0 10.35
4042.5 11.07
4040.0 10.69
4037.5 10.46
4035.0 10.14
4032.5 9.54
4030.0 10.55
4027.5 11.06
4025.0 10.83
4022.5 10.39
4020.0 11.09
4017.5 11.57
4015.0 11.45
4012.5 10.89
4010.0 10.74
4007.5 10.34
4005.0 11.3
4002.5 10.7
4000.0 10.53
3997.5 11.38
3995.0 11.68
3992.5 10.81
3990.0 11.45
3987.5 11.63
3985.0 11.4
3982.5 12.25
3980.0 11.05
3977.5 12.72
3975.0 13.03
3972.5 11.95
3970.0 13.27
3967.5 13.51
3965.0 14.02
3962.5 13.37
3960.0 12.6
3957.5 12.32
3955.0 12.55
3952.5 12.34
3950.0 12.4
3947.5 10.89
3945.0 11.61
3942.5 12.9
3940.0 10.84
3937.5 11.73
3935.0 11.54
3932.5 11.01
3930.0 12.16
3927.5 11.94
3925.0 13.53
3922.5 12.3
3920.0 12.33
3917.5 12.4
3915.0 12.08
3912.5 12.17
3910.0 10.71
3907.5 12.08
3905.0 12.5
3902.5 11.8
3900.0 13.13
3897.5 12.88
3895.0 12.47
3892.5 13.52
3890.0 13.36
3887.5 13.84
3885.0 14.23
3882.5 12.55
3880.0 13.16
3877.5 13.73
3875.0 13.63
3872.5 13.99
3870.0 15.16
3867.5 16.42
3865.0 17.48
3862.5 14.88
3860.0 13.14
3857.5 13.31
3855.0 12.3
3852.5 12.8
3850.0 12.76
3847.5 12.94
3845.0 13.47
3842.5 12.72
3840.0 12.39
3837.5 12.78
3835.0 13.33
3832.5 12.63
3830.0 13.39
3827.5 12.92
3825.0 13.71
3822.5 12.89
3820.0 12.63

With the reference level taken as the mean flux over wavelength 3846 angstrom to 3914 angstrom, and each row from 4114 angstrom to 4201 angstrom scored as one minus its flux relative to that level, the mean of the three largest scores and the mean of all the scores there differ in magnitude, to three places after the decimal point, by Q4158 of 0.136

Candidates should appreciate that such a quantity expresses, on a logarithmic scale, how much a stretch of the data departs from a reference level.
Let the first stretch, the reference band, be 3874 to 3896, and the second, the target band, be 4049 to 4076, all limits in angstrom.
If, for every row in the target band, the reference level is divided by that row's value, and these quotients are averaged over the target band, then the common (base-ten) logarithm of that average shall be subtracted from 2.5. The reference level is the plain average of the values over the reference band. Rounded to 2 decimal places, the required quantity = 2.40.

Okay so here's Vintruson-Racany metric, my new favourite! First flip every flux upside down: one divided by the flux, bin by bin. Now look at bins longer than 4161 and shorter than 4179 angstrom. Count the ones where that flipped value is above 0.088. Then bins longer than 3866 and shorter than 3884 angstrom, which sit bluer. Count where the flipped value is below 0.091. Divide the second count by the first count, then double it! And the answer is 2.0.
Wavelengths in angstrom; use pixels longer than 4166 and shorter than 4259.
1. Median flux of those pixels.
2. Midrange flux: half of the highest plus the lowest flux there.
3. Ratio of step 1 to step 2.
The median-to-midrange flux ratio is 0.99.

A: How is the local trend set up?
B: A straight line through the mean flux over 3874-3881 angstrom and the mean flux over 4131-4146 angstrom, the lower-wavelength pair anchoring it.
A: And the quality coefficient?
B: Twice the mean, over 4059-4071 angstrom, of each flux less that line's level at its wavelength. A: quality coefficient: -1.6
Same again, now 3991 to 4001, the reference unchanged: -2.1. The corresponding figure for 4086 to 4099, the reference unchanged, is 2.2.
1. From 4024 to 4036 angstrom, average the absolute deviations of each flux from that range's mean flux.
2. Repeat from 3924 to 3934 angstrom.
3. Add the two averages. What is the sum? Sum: 1.2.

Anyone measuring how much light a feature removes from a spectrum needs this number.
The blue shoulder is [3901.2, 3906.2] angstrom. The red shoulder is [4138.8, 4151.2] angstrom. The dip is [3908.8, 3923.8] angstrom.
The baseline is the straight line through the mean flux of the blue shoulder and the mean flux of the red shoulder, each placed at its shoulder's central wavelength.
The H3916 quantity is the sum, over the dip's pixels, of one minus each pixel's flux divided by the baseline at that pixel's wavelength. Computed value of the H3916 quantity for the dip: 0.0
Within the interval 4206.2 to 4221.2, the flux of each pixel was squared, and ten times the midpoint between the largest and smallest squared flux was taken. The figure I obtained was 978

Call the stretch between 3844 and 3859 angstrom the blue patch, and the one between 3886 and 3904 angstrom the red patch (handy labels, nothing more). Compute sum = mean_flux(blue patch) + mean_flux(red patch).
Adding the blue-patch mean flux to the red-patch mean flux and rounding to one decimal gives 25.9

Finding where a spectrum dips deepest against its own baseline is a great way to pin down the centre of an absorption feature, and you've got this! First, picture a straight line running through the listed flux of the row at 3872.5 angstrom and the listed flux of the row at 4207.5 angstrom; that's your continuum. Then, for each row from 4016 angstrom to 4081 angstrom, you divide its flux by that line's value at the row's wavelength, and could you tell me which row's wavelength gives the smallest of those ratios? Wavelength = 4032.5 angstrom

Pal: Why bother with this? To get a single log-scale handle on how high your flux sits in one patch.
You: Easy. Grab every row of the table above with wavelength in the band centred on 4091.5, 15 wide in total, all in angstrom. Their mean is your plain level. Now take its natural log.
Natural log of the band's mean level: 2.49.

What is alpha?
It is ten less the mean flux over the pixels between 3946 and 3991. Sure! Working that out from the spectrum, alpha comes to -2.4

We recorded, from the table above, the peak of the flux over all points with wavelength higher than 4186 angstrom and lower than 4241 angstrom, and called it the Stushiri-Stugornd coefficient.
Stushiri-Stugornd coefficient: 10.83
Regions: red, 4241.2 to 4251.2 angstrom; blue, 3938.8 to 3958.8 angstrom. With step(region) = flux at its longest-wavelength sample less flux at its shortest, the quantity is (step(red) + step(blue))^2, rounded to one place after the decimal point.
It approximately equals 4.3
